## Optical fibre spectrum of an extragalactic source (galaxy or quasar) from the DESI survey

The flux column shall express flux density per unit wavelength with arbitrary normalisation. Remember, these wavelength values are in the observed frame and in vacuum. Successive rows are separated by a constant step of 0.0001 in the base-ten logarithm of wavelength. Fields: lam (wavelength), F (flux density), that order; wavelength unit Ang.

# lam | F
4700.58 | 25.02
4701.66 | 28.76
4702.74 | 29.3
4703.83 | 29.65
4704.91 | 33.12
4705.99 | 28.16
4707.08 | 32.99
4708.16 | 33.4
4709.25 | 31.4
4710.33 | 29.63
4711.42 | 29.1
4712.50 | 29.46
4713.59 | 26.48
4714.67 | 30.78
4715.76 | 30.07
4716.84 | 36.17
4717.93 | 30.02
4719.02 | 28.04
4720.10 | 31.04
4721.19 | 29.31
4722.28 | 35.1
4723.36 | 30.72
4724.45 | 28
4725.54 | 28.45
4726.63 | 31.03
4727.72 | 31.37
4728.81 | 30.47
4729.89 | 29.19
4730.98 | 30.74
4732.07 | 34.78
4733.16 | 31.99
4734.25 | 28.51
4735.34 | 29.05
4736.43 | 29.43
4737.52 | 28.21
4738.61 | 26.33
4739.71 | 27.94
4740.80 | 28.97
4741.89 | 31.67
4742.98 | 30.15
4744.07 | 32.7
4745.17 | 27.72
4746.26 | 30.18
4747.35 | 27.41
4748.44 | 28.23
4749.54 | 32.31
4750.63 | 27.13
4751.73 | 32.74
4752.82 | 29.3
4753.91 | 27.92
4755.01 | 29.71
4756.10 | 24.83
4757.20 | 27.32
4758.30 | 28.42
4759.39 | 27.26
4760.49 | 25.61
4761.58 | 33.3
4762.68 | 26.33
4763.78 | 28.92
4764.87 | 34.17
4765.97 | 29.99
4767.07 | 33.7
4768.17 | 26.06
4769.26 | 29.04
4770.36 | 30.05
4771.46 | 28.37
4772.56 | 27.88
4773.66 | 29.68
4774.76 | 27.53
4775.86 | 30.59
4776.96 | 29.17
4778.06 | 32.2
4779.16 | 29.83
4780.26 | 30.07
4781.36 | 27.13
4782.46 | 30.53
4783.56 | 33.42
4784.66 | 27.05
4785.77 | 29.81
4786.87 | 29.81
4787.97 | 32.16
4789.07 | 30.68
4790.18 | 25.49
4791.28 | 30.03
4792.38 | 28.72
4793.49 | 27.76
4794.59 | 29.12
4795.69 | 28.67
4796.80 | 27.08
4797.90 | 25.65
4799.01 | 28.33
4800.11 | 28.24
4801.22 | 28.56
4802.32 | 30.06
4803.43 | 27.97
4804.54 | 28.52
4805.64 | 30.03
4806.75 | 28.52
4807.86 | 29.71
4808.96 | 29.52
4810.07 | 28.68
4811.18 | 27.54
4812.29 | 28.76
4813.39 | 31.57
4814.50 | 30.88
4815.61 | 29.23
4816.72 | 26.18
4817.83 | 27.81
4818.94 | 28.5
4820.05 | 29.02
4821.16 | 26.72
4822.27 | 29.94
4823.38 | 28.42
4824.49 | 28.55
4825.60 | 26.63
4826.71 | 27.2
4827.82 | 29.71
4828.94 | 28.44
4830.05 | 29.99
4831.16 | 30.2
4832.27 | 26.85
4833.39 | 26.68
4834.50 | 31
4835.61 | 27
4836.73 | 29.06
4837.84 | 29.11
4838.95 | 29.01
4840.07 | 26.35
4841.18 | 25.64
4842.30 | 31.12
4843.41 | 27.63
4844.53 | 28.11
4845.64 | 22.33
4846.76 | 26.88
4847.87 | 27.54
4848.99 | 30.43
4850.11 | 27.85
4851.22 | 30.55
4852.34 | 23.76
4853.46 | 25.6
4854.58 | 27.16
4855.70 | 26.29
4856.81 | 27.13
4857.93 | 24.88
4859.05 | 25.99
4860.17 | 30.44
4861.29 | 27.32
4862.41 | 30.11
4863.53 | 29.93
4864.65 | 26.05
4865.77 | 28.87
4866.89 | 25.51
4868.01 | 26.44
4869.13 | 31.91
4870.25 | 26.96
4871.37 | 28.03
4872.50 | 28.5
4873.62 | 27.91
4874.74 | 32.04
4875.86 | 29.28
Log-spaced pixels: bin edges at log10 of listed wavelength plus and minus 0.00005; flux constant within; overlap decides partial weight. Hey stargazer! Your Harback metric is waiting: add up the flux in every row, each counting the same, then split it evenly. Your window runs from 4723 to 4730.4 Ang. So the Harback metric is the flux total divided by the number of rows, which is 29.9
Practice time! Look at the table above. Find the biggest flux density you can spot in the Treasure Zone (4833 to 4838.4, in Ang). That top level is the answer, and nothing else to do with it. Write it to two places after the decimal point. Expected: 31.00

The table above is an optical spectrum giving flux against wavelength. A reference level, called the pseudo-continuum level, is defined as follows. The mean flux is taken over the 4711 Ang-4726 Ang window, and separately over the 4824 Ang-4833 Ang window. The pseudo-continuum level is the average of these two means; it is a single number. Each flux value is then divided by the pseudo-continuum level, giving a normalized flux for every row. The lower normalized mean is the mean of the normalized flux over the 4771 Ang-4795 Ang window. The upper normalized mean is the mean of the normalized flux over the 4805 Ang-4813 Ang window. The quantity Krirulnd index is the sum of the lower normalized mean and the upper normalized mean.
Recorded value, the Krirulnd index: 1.99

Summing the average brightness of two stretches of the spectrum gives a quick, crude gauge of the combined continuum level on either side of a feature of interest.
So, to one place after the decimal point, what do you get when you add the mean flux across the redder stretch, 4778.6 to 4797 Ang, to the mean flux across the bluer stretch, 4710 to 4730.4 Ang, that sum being 59.5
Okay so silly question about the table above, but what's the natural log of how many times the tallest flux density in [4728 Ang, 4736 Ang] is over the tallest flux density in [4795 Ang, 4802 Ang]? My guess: 0.19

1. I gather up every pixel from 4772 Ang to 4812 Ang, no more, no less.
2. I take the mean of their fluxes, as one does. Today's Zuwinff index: 29.0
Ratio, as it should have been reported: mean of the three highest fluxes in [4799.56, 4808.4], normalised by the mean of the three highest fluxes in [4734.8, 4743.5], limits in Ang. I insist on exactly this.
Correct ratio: 0.98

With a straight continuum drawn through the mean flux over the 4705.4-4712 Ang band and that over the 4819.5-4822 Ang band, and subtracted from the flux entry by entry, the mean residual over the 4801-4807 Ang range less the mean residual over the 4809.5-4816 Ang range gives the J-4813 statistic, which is -0.7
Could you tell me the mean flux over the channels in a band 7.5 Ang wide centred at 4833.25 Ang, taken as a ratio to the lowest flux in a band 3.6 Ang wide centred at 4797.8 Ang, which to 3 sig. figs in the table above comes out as 1.12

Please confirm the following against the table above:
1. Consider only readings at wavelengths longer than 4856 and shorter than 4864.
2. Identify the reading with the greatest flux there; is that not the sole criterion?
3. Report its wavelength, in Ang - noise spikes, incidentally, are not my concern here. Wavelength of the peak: 4860.17 Ang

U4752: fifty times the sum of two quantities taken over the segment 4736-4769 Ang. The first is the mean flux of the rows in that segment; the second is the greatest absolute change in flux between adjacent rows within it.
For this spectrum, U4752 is 1841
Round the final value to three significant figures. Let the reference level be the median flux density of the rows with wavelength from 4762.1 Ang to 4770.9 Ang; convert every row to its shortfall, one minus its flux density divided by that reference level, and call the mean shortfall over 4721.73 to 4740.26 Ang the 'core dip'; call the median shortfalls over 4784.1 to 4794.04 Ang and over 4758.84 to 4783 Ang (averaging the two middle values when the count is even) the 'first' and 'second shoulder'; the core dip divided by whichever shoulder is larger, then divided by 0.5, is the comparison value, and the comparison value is -12.5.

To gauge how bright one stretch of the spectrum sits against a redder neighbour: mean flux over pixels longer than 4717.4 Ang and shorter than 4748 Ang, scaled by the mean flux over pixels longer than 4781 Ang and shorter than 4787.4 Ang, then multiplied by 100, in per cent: 101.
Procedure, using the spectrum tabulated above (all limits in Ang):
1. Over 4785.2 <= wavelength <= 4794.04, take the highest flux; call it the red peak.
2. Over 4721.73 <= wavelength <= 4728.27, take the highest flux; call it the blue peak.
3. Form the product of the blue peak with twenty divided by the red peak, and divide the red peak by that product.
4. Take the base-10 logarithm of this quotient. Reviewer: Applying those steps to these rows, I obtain 0.17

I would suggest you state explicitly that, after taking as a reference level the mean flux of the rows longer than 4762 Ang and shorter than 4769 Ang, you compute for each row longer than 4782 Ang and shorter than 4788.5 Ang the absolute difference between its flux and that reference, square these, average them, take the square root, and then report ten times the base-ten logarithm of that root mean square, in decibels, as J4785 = 3.2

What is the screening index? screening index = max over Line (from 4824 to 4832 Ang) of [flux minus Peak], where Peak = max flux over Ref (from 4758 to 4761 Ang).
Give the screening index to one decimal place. 1.8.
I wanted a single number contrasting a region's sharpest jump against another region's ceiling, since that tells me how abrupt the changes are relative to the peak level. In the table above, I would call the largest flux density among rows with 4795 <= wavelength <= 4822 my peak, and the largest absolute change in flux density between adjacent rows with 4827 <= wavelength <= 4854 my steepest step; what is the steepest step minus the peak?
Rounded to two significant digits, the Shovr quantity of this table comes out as -25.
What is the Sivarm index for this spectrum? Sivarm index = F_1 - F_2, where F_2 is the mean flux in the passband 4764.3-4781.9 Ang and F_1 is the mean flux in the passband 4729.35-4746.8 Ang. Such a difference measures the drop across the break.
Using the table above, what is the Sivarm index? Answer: 0.13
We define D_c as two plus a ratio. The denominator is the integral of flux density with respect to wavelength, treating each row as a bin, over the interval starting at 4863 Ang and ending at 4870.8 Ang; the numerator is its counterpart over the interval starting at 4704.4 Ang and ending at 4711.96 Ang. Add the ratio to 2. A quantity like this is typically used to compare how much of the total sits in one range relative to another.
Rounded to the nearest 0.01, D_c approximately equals 3.08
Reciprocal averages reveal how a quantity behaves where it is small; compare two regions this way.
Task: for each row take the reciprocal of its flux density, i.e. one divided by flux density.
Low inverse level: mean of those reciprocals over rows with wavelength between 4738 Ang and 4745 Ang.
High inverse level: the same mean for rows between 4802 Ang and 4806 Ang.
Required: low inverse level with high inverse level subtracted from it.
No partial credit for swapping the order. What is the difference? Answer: -0.0004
